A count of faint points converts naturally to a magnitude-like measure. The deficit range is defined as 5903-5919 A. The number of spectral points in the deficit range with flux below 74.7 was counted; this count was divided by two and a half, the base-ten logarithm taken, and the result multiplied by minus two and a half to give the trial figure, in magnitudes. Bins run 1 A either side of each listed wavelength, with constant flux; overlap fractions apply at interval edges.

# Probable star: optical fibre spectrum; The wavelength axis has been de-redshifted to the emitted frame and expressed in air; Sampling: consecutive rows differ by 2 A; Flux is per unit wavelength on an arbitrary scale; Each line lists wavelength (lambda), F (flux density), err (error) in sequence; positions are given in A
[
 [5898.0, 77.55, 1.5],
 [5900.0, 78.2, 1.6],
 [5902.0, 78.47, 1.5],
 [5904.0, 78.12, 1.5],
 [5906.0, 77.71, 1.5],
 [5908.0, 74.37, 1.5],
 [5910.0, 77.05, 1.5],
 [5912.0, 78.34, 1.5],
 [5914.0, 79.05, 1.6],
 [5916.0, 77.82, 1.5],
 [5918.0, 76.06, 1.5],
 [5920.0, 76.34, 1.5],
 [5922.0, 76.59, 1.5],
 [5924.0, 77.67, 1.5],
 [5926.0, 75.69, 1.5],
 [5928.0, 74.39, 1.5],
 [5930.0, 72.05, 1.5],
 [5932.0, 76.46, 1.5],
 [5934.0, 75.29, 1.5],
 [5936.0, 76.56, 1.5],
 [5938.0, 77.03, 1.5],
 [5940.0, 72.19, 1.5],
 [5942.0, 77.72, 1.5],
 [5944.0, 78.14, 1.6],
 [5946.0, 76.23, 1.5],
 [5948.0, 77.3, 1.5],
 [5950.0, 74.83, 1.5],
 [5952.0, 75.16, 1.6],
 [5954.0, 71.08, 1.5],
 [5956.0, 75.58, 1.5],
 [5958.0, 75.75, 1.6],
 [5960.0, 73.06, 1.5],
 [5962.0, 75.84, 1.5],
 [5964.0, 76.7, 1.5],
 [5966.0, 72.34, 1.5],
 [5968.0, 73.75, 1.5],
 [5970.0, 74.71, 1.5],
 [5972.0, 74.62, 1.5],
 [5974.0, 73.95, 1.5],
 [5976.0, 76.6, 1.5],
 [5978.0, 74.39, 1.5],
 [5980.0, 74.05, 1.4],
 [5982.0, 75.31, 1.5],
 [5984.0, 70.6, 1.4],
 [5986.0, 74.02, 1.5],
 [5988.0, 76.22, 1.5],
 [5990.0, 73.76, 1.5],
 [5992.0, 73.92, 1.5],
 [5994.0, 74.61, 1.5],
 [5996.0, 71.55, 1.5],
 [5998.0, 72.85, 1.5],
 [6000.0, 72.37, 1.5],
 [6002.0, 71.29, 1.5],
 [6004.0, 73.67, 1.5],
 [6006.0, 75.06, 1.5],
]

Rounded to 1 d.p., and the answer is 1.0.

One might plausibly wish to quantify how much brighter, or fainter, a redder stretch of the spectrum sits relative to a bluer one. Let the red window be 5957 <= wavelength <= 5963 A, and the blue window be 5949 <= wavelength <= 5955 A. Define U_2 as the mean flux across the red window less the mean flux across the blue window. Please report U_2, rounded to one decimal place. 1.2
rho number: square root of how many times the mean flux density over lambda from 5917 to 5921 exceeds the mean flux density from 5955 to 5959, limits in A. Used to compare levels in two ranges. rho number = 1.00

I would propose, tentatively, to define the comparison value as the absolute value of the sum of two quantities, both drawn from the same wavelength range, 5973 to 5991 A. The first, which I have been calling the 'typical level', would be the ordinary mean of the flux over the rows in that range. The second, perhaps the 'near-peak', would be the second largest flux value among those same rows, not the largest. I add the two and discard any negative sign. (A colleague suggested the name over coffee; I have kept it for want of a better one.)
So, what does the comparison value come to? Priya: 151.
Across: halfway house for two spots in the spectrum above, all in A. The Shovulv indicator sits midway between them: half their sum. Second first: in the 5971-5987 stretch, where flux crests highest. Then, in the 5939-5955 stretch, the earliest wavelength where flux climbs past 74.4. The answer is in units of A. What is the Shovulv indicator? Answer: 5959 A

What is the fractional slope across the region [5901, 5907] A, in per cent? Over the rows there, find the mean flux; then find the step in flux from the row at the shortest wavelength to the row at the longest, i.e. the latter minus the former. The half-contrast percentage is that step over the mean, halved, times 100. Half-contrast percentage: -0.5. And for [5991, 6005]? -0.2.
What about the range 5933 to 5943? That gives 1.6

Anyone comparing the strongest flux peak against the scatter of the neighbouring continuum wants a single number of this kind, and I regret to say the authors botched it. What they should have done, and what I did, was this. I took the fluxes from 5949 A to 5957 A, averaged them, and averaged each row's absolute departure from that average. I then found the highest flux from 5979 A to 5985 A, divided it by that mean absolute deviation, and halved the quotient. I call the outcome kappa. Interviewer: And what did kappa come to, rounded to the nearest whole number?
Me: 24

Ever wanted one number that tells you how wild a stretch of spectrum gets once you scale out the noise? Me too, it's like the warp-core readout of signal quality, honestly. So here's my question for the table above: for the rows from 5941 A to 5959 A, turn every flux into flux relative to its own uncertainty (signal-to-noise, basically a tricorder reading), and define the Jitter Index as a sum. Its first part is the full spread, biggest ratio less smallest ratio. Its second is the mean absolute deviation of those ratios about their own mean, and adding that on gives 6.4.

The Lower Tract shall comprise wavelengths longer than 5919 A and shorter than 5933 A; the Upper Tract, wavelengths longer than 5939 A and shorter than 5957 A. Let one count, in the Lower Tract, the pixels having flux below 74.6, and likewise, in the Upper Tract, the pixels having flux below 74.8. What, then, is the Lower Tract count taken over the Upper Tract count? 1.0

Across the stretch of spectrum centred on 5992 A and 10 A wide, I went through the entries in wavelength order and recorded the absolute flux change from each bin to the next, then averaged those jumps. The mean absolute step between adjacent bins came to 1.6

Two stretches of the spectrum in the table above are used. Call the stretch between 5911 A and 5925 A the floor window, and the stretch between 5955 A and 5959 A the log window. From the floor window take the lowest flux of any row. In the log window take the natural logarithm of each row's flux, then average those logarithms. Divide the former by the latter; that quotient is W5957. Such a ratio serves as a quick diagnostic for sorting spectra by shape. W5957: 17.6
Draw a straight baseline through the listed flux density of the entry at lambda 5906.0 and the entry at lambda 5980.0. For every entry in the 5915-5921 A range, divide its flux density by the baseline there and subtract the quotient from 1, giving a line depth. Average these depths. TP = 0.0049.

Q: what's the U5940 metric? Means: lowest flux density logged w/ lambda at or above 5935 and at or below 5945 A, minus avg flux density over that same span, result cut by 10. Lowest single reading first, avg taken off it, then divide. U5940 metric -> -0.41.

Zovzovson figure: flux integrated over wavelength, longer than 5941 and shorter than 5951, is 768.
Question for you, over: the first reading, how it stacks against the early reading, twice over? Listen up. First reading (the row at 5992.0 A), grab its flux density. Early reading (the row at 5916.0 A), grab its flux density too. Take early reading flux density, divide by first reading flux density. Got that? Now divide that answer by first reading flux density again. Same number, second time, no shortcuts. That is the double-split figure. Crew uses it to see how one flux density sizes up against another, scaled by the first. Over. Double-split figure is 0.0142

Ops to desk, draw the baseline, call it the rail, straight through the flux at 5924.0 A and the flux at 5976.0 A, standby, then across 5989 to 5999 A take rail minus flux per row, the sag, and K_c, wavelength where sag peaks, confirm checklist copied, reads 5996.0 A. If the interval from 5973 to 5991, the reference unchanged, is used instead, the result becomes 5984.0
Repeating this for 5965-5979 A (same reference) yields 5966.0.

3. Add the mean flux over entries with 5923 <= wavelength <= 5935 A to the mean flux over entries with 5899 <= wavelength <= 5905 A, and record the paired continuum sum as 154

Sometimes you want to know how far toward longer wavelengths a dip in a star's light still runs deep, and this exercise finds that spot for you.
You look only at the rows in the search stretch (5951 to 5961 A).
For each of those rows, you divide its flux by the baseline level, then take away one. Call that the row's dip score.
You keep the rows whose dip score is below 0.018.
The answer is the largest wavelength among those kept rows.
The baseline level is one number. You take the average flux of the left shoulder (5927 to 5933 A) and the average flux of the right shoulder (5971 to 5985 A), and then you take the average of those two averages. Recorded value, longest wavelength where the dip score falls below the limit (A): 5960.0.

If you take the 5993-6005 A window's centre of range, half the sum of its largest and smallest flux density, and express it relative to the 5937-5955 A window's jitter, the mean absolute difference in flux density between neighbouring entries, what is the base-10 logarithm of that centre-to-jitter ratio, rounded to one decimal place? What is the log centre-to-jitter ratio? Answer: 1.5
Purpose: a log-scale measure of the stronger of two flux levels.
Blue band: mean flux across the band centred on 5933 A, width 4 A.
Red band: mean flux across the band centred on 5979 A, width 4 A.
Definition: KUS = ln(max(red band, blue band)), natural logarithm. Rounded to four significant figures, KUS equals 4.329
